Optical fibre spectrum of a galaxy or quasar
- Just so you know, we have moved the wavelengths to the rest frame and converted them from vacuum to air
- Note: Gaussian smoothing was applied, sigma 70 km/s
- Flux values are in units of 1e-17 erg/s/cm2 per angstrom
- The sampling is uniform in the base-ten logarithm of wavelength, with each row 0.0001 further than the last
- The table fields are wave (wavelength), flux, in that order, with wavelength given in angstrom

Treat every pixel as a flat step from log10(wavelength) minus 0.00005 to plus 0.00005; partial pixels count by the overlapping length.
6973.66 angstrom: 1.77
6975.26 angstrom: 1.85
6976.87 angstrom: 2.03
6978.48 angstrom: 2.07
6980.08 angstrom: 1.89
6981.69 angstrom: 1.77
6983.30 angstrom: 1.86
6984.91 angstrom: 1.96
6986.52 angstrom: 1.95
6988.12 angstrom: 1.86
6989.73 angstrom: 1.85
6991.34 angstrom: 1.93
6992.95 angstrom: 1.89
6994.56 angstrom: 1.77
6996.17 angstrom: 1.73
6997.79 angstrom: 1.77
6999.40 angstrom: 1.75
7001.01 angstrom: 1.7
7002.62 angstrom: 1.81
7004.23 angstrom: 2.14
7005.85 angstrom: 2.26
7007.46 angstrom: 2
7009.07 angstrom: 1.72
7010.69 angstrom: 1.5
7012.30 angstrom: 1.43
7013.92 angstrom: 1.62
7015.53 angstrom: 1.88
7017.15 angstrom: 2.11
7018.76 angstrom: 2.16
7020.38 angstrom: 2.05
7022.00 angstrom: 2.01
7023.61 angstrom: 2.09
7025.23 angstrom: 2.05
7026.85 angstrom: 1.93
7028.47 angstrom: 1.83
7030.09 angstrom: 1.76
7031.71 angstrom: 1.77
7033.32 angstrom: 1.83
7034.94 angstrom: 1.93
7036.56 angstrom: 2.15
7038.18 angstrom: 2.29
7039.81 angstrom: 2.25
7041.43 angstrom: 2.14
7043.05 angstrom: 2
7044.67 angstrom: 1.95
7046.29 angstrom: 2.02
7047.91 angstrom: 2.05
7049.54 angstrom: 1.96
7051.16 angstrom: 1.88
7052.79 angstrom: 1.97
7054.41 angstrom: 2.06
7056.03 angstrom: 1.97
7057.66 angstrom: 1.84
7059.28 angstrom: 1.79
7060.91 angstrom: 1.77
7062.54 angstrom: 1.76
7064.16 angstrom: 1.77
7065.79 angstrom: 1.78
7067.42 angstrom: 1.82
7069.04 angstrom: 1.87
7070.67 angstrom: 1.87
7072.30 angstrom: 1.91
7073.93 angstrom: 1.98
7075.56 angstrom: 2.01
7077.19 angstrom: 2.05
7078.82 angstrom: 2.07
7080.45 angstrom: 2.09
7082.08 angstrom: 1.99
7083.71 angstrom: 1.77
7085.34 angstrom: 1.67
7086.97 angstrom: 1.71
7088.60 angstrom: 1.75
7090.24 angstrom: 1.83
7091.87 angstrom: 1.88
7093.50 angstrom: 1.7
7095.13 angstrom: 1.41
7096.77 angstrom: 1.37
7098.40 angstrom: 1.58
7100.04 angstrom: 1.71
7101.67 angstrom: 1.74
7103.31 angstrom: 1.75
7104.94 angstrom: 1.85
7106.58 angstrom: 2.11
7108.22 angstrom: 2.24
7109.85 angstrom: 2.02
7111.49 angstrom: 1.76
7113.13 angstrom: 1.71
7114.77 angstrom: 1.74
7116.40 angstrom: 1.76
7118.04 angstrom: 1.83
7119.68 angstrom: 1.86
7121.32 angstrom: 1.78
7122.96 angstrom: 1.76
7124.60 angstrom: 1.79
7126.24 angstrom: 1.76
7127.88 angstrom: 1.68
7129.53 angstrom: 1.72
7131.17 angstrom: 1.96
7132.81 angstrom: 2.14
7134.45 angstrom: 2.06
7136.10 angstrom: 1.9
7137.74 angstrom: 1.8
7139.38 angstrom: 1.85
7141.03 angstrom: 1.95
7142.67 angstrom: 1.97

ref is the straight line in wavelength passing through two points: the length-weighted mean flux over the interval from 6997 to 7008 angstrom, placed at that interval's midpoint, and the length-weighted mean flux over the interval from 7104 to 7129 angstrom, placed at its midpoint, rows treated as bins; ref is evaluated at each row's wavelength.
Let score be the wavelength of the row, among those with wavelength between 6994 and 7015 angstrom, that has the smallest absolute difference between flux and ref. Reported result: 7007.46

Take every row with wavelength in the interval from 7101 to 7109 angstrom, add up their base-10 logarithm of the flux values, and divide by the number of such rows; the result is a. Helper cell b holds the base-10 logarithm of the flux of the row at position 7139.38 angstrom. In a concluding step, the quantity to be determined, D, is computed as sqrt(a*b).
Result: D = 0.276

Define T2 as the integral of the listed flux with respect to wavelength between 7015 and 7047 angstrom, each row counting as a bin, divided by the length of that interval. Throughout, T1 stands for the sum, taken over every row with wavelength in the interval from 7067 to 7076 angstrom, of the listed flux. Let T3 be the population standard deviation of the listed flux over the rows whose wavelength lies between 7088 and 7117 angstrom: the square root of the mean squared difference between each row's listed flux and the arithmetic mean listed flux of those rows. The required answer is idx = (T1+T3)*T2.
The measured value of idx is 23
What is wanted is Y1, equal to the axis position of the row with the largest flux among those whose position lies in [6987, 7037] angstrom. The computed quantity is 7005.85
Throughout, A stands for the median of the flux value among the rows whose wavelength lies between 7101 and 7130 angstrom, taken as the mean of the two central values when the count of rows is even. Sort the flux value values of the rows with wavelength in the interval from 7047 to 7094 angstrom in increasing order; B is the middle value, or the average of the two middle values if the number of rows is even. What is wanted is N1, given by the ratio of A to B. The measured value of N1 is 0.94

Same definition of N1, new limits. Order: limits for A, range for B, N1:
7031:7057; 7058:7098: 1.10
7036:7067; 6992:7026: 1.05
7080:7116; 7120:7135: 0.98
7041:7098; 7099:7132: 1.07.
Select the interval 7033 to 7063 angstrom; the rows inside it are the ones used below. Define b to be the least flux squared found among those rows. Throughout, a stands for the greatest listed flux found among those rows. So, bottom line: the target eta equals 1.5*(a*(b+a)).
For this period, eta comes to 18.5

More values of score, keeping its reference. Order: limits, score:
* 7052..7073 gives 7070.67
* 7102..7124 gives 7104.94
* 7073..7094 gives 7091.87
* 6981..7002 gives 6991.34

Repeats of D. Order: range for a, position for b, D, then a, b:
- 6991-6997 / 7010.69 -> 0.215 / 0.262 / 0.176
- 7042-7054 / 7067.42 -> 0.277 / 0.296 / 0.260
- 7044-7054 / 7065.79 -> 0.272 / 0.295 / 0.250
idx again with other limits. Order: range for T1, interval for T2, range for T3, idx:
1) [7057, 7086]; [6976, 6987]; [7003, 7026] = 66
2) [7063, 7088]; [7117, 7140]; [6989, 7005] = 53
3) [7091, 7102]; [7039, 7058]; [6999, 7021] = 23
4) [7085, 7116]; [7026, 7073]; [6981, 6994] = 65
